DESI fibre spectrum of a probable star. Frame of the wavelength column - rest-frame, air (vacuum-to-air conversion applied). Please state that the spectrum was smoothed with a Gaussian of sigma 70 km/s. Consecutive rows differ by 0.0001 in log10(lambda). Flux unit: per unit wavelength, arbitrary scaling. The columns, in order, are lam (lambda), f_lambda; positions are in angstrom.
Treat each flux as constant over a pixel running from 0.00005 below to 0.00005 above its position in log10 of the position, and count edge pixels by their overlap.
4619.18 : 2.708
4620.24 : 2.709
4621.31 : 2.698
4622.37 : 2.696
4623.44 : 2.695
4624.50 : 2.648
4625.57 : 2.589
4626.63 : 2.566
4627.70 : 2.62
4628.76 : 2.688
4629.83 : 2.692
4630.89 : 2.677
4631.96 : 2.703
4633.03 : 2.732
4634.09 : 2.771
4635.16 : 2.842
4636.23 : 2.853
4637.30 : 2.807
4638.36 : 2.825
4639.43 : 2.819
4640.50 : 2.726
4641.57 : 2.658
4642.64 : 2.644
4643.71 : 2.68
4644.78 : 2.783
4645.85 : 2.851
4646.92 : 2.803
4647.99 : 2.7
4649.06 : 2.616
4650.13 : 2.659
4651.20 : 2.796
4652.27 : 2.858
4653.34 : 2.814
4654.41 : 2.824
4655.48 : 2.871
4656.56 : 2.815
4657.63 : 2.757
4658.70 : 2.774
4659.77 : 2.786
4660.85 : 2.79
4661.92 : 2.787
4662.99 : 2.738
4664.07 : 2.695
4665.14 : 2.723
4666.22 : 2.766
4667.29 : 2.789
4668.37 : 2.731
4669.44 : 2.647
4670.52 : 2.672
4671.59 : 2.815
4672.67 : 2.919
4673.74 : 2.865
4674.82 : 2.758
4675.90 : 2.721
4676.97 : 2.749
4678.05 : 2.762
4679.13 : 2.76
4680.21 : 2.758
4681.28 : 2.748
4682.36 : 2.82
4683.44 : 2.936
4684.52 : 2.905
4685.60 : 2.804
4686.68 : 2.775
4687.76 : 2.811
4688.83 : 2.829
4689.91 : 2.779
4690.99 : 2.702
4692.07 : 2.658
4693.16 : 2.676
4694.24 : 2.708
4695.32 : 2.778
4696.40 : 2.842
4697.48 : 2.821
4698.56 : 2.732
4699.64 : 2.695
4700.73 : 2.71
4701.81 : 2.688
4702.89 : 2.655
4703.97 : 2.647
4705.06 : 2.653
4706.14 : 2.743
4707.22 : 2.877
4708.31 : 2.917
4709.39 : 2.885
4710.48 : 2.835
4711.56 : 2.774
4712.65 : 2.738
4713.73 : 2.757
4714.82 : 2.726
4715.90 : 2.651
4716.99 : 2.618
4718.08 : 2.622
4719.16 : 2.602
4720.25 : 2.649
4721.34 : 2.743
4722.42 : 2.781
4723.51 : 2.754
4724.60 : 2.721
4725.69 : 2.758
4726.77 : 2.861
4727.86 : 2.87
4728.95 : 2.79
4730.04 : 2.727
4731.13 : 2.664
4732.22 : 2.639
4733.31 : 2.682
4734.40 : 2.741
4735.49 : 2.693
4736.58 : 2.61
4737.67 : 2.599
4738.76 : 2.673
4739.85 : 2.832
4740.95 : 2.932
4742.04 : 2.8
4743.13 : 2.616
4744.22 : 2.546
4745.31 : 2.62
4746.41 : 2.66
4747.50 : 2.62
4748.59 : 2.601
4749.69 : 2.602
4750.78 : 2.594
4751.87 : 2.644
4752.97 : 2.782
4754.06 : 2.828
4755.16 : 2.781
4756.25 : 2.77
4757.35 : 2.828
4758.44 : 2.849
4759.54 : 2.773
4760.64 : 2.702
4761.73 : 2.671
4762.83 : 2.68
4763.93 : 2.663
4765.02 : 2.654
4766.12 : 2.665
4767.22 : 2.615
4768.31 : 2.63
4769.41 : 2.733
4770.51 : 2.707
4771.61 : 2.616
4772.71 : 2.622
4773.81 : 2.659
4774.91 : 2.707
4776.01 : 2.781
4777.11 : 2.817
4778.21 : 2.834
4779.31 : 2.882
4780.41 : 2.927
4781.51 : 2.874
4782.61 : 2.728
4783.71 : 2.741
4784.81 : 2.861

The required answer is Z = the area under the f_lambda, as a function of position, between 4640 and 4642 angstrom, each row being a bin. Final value 5.4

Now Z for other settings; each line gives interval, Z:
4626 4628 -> 5.2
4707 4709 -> 5.8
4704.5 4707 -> 6.8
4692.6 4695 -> 6.5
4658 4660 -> 5.6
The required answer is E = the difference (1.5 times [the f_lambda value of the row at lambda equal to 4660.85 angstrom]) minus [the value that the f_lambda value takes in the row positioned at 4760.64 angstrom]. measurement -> 1.48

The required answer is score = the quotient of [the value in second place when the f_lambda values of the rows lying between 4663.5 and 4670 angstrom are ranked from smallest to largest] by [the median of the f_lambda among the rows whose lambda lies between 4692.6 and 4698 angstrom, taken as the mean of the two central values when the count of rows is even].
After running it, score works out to 0.97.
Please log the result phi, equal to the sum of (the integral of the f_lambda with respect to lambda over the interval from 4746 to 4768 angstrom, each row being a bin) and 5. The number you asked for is 64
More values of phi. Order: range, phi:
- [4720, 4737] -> 51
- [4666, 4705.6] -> 114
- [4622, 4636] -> 43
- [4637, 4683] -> 132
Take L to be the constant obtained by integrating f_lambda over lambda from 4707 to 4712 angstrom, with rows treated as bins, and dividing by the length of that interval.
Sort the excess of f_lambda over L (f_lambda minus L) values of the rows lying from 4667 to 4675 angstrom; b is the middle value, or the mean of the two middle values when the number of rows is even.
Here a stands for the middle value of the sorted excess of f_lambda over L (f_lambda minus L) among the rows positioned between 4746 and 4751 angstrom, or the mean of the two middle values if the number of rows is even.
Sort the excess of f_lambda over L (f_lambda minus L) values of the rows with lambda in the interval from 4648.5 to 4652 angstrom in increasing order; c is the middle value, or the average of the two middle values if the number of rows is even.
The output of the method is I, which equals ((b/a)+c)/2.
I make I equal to 0.06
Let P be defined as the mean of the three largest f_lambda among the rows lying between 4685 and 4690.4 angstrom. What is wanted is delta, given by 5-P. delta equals 2.19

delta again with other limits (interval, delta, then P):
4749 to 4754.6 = 2.25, 2.75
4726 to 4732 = 2.16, 2.84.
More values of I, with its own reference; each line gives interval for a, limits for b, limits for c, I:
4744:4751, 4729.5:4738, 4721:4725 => 0.31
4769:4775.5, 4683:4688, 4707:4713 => 0.13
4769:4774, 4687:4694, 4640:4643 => 0.19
